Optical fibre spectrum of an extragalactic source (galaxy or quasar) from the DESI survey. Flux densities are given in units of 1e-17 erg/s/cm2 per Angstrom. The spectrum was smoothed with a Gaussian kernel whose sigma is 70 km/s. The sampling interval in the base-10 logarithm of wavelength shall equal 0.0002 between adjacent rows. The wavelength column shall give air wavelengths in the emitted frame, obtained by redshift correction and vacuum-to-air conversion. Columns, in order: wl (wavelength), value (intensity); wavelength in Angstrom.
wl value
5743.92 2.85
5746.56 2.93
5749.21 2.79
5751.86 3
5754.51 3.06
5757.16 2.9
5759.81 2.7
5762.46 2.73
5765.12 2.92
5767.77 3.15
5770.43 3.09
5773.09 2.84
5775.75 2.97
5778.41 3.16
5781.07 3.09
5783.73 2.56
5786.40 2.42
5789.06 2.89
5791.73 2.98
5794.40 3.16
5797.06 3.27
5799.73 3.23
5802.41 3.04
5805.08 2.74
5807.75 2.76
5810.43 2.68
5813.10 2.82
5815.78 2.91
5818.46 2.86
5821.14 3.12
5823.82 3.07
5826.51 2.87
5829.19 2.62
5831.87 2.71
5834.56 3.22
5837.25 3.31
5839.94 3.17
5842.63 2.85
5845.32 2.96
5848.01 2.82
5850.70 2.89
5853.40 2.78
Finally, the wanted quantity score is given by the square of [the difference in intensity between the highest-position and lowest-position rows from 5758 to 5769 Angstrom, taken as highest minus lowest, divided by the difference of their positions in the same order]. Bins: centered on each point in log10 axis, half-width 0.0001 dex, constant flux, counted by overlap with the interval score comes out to 0.0032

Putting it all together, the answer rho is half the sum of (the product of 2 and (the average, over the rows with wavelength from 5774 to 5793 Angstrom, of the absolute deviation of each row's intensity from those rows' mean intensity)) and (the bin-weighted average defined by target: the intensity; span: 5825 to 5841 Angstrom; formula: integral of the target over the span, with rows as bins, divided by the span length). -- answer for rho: 1.71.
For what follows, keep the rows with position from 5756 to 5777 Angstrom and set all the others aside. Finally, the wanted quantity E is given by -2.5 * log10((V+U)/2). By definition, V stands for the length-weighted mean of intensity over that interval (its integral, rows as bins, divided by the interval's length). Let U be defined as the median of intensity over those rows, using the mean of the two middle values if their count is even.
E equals -1.16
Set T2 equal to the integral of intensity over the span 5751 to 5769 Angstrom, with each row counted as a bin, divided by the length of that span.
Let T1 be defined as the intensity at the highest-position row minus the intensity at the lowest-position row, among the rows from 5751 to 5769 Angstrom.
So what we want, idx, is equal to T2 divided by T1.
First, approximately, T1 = 0.15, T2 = 2.92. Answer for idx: 19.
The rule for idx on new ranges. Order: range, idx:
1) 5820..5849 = -10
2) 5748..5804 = 12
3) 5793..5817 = -12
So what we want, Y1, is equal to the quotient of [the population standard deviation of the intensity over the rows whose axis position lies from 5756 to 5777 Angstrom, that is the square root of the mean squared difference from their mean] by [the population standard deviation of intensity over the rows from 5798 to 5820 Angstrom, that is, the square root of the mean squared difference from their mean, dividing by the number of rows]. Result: 0.9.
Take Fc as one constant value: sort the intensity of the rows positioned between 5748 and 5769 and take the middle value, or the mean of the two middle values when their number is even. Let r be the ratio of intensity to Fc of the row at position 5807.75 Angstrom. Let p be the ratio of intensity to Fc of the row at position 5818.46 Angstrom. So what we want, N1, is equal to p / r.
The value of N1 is 1.04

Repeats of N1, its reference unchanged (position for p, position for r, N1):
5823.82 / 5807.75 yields 1.11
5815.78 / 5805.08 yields 1.06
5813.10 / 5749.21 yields 1.01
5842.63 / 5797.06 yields 0.87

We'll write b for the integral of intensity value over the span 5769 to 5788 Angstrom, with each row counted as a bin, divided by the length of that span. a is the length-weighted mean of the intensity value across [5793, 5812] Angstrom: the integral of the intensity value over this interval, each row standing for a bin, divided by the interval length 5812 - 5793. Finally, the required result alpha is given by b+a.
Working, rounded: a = 2.98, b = 2.88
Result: 5.859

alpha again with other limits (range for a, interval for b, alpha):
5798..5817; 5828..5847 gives 5.868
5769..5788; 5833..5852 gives 5.905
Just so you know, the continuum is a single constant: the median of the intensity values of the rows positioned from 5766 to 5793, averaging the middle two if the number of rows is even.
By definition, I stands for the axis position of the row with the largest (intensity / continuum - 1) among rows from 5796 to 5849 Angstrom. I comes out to 5837.25 Angstrom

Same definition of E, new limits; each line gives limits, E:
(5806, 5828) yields -1.15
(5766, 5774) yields -1.21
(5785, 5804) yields -1.20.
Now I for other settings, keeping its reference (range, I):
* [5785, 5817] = 5797.06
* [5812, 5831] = 5821.14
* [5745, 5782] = 5778.41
